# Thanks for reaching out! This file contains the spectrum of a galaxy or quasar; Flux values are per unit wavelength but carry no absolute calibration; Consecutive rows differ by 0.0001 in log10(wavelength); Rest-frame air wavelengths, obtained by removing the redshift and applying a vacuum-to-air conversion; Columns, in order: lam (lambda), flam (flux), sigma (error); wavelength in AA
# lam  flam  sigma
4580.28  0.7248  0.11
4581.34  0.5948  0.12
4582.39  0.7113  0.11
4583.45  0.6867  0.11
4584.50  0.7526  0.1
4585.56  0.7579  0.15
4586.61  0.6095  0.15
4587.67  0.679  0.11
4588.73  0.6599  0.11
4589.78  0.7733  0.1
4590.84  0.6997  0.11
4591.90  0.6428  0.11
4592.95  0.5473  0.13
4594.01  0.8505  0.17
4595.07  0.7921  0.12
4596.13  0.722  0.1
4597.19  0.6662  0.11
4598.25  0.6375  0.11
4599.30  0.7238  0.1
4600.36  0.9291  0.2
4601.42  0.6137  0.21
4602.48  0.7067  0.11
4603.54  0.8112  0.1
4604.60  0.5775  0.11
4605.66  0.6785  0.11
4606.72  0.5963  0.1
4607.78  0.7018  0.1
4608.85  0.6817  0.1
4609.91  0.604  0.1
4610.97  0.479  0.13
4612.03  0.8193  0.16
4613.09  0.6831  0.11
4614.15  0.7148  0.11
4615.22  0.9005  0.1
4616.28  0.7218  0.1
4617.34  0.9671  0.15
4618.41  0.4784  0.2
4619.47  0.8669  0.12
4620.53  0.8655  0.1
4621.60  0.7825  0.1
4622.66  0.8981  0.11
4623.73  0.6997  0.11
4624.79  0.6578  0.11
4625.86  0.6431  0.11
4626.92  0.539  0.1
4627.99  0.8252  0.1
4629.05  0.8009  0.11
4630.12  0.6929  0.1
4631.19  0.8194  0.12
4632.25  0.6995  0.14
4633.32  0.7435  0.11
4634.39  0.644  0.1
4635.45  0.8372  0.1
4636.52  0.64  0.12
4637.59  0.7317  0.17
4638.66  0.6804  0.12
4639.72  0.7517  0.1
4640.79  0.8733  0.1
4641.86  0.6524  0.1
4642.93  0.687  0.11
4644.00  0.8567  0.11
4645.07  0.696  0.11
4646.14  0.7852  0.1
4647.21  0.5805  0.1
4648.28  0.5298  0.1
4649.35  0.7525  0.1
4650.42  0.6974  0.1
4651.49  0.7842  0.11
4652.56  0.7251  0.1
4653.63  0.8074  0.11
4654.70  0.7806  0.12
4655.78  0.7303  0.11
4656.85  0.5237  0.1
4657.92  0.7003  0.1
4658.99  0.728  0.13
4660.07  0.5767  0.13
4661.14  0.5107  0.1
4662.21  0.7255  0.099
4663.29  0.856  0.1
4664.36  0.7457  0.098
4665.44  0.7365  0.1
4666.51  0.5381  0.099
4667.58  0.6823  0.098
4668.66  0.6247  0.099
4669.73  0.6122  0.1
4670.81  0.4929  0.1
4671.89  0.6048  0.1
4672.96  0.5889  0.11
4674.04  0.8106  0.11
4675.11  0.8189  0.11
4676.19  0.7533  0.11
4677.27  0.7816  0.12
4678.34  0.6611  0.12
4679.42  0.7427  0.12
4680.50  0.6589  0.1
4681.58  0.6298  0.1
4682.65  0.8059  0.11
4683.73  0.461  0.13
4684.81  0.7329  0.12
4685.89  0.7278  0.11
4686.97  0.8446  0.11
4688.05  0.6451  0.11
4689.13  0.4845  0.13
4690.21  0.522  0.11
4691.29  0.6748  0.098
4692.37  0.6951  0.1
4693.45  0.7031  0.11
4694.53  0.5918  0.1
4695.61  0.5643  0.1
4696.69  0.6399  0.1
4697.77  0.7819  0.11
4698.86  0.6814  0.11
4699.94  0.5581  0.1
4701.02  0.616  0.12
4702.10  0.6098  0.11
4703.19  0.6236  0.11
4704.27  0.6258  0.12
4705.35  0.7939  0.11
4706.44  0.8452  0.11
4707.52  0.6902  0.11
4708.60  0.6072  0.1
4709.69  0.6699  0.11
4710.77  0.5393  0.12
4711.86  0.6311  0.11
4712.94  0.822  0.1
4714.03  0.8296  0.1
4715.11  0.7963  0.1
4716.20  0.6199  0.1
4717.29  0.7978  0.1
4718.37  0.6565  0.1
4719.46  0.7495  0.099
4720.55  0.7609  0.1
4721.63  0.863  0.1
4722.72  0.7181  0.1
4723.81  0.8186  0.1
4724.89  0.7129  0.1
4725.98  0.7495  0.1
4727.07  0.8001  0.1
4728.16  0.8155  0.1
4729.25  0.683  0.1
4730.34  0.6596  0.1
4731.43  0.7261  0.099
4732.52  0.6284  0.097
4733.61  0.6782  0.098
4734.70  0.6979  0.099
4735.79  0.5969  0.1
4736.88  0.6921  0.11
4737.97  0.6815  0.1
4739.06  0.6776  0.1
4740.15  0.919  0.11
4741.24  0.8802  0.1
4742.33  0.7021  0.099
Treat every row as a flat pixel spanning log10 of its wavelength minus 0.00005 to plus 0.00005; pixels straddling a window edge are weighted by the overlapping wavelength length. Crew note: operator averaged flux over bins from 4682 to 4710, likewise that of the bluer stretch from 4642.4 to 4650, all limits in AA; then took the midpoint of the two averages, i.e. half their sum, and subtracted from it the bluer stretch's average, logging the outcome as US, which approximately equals -0.018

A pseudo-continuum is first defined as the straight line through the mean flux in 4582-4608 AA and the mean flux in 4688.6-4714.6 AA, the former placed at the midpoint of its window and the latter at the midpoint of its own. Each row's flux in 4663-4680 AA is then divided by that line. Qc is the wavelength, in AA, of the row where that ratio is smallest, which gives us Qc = 4670.81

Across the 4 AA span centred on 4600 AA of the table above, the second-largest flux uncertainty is 0.200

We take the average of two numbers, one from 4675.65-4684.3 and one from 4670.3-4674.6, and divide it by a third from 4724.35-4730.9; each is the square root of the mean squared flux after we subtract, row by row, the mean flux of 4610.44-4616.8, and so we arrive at 2.2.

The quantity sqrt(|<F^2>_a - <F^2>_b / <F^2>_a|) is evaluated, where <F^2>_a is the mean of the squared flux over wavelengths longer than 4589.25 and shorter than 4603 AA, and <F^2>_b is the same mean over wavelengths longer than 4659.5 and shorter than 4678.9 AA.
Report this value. 0.61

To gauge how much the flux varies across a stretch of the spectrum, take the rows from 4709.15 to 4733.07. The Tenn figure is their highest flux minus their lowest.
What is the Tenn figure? 0.324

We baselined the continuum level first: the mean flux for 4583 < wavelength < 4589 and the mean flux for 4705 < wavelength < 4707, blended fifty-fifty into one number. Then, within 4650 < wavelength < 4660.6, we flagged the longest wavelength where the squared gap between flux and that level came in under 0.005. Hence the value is 4658.99 AA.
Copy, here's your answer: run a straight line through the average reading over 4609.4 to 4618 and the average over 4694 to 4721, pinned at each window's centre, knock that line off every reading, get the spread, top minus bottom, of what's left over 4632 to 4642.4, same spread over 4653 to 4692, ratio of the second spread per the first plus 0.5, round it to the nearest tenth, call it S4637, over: 2.1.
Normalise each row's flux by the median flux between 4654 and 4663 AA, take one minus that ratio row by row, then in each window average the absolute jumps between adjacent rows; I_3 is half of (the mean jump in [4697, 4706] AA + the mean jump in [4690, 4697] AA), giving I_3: 0.094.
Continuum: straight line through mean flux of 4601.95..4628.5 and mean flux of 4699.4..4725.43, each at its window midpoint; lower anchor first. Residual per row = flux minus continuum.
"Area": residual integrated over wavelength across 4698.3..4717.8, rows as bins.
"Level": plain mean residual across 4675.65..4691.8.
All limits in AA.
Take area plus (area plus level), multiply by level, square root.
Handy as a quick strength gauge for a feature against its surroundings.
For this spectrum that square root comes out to 0.17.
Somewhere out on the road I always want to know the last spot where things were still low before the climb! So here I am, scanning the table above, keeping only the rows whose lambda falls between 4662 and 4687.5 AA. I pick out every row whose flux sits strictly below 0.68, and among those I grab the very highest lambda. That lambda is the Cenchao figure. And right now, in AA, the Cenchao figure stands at 4683.73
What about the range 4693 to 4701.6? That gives 4701.02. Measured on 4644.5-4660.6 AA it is 4660.07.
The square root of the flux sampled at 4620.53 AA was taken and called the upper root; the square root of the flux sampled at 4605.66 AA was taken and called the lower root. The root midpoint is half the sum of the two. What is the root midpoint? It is 0.88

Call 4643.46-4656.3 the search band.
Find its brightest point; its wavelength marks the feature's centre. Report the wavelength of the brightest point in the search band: 4644.00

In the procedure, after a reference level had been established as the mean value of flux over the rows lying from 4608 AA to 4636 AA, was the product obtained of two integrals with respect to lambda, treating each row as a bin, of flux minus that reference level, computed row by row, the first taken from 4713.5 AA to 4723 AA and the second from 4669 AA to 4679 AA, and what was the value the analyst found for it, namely -0.11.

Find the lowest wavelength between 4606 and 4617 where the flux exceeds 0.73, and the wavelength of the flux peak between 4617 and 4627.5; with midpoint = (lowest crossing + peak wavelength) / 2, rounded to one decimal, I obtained 4614.7 AA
